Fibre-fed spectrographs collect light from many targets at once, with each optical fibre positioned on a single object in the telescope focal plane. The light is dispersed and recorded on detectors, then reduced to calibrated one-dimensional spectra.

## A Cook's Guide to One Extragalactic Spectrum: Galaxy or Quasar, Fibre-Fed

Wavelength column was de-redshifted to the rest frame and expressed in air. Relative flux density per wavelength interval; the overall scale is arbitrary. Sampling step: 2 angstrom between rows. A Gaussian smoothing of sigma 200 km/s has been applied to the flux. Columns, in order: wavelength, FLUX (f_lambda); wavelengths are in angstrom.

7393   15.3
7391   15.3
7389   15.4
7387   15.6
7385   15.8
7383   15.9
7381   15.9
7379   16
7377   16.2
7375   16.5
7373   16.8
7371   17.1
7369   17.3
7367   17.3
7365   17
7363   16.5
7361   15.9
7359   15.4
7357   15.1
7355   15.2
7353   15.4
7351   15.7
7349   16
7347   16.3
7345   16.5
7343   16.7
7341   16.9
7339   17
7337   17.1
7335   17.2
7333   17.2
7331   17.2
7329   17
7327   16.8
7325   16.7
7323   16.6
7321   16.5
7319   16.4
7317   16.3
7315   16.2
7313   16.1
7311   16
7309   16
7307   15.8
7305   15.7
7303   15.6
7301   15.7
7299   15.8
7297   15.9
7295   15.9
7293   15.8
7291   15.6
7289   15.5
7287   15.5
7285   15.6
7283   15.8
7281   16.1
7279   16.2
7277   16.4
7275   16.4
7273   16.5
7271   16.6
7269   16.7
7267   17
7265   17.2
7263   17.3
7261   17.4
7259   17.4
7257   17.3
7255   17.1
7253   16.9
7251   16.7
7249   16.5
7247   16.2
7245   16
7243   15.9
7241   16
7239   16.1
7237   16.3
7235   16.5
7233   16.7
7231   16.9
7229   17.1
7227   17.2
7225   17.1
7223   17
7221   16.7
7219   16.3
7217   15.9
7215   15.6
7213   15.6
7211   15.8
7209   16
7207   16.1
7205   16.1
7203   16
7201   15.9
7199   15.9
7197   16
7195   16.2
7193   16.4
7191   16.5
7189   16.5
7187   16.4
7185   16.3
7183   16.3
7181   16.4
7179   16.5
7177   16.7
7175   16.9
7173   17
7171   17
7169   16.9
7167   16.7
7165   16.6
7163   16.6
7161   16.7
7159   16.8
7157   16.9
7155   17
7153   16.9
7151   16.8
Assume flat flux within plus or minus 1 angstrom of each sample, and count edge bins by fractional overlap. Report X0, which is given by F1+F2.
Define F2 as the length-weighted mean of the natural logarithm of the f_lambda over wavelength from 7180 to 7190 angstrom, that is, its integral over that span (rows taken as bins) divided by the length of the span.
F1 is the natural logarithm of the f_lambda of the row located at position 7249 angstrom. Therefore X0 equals 5.60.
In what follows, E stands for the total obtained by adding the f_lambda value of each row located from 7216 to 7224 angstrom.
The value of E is 65.9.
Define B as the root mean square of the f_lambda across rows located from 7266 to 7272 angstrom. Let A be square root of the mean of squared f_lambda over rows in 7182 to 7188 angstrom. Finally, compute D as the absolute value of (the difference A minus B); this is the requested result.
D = 0.43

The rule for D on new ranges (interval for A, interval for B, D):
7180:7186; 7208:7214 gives 0.53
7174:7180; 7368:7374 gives 0.37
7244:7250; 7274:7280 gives 0.10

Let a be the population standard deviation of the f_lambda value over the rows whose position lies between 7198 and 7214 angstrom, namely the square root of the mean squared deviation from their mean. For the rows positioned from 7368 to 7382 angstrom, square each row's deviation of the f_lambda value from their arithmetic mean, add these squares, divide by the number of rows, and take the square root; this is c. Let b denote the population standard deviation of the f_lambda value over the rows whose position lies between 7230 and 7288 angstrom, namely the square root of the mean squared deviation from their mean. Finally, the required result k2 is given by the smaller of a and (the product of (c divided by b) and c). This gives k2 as 0.2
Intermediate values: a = 0.2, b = 0.53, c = 0.50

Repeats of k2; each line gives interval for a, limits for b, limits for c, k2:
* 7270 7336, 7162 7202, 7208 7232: 0.5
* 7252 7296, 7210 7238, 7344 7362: 0.4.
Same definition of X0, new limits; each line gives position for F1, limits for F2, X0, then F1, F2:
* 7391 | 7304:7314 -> 5.50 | 2.73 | 2.77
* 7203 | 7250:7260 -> 5.61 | 2.77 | 2.84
